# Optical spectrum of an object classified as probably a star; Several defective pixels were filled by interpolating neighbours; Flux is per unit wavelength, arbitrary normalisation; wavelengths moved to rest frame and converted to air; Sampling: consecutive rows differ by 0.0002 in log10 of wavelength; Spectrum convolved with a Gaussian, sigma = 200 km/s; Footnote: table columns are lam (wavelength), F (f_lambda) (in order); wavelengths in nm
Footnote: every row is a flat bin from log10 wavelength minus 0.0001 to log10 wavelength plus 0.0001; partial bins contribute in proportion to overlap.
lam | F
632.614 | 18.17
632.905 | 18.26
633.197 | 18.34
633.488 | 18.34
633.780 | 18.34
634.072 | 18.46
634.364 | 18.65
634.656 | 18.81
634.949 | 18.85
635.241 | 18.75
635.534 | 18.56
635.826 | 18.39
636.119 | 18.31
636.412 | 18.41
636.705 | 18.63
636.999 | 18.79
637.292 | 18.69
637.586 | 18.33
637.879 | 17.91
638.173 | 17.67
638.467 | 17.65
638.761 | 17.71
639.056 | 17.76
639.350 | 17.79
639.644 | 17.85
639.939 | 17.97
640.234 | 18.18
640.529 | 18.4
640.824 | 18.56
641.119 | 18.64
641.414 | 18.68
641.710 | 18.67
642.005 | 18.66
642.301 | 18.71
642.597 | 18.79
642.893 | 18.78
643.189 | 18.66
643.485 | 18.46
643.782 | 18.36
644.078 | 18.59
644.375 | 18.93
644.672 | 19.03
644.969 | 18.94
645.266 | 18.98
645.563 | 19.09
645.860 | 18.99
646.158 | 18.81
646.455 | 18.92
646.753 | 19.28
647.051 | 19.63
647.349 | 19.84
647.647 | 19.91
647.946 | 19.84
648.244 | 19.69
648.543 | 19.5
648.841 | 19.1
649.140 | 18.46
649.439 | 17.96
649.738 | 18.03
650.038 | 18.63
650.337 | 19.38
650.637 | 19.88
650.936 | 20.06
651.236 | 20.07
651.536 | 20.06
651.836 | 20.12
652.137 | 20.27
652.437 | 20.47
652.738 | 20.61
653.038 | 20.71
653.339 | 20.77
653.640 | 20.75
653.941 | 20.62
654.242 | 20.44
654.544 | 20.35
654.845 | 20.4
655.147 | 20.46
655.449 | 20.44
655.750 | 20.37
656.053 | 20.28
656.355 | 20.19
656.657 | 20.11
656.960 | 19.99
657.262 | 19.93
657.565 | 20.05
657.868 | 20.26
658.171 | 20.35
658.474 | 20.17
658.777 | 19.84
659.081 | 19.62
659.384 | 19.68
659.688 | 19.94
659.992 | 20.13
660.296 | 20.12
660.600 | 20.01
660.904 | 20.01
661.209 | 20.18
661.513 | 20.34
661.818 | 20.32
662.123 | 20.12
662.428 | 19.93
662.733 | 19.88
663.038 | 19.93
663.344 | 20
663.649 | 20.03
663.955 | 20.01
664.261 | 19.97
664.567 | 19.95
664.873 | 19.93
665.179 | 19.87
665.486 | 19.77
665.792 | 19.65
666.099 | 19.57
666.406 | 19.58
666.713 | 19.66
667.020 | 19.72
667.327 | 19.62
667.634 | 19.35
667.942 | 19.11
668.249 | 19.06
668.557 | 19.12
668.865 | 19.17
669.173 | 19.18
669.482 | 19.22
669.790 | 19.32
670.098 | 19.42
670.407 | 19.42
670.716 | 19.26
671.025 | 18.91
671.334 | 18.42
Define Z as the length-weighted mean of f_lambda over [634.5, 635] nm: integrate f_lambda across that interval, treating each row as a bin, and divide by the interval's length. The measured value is 18.8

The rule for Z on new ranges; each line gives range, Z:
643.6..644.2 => 18.5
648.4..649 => 19.3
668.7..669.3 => 19.2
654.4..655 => 20.4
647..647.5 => 19.8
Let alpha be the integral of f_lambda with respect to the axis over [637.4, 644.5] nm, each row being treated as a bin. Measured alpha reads 130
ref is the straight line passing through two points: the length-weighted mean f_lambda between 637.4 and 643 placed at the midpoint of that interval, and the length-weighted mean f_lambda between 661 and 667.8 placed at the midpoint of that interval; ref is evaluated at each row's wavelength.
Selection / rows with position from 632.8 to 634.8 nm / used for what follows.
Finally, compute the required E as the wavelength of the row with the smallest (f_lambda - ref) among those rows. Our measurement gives 632.905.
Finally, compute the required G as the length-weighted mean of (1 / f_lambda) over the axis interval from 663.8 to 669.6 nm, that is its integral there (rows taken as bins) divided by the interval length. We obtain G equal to 0.0511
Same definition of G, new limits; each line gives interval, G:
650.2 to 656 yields 0.0492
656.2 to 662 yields 0.0498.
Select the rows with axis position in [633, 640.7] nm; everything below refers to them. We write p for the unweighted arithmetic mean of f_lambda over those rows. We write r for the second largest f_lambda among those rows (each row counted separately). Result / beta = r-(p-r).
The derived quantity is 19.3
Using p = 18.3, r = 18.81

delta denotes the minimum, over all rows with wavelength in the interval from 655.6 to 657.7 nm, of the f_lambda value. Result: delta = 19.93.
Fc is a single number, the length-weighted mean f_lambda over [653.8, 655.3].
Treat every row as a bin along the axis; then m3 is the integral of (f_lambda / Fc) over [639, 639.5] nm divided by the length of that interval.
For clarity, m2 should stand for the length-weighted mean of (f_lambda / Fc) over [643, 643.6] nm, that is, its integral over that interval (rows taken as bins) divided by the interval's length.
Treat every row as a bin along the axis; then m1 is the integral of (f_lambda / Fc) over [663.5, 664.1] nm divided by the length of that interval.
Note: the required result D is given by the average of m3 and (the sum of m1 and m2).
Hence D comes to 1.38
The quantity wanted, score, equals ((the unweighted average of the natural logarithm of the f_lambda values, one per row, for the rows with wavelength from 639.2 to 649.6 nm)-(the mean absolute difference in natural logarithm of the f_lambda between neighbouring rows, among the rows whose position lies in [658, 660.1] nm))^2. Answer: 8.55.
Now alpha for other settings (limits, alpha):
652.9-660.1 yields 146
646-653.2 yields 141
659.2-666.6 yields 148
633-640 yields 128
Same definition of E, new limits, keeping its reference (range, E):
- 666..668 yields 667.942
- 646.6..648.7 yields 646.753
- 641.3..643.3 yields 643.189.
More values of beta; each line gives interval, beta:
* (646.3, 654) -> 21.8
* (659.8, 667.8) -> 20.7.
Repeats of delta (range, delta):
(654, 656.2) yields 20.28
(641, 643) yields 18.64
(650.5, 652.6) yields 19.88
